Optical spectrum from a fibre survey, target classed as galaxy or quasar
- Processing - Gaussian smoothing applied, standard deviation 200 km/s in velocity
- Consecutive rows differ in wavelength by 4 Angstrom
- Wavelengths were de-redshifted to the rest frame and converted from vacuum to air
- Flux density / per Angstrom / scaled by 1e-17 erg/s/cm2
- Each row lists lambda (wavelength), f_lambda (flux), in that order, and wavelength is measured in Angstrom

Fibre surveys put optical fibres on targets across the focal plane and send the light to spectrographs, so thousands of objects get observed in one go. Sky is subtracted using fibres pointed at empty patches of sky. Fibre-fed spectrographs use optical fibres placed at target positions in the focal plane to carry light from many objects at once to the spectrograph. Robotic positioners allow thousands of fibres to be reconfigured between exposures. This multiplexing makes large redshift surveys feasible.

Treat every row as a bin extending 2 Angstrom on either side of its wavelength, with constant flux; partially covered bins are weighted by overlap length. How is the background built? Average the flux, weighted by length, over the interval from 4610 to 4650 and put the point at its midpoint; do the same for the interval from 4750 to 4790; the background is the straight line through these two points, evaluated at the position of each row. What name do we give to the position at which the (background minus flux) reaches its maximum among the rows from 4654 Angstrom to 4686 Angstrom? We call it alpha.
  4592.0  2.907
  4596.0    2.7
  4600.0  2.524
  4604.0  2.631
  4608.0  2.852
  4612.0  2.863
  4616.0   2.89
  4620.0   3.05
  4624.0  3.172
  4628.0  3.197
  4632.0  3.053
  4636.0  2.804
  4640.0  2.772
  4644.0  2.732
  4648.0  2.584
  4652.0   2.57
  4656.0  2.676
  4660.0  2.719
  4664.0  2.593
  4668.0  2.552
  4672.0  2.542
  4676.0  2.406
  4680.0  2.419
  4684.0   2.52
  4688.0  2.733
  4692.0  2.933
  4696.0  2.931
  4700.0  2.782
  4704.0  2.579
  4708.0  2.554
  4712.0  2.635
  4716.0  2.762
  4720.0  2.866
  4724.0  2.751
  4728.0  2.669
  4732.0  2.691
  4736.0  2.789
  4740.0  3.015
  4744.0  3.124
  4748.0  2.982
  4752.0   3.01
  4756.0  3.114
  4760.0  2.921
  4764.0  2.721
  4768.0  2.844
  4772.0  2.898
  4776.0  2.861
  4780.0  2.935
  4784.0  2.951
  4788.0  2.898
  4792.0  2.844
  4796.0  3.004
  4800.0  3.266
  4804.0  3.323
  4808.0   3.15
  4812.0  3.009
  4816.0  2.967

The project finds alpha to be 4676.0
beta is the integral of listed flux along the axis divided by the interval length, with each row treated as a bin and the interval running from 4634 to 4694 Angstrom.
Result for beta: 2.6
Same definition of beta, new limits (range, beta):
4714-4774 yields 2.9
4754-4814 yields 3.0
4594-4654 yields 2.8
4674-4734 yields 2.7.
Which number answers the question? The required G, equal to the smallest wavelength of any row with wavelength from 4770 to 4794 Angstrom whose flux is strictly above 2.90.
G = 4780.0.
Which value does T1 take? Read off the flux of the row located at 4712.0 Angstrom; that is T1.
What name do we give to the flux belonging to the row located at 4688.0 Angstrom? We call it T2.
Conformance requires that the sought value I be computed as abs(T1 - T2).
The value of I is 0.10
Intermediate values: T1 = 2.635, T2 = 2.733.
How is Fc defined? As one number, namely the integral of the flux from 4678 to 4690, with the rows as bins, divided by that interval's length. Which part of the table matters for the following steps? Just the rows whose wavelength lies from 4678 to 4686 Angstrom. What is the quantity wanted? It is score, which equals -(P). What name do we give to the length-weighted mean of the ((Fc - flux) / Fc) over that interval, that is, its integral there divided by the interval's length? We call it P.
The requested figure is -0.03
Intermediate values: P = 0.03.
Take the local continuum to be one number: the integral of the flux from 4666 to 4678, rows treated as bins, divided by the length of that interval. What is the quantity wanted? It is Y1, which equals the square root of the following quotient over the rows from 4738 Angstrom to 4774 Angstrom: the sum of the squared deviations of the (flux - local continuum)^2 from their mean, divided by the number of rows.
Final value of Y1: 0.11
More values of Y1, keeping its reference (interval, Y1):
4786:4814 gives 0.20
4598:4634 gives 0.17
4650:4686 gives 0.02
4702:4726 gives 0.05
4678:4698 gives 0.08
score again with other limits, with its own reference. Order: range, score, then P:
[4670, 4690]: -0.01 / 0.01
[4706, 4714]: 0.01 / -0.01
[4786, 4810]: 0.20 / -0.20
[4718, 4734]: 0.07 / -0.07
